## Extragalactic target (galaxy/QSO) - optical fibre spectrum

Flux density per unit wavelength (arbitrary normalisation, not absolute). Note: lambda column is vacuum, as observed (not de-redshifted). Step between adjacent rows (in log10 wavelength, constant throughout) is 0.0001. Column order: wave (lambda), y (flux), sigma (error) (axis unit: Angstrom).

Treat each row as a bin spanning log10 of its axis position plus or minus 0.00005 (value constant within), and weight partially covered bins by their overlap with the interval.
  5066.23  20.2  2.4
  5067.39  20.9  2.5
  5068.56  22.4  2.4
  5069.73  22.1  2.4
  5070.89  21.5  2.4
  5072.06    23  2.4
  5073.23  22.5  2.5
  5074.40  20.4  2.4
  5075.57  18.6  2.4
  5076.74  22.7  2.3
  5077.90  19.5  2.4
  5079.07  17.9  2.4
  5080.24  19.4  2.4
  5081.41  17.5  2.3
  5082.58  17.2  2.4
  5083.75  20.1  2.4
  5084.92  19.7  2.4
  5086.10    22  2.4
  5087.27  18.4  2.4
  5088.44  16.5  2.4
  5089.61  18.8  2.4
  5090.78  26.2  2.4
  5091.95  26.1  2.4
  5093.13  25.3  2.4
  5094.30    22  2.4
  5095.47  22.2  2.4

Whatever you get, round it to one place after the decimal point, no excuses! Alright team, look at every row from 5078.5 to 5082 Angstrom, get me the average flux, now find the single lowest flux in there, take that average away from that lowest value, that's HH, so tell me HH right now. -0.8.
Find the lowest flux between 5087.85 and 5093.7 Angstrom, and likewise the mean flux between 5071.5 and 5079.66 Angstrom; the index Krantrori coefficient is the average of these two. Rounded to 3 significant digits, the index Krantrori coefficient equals 18.6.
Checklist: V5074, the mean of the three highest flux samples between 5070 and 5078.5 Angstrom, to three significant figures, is 22.7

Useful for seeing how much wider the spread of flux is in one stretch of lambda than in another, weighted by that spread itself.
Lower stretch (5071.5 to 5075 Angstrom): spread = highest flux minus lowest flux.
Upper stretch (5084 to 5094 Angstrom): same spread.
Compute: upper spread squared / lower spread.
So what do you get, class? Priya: 36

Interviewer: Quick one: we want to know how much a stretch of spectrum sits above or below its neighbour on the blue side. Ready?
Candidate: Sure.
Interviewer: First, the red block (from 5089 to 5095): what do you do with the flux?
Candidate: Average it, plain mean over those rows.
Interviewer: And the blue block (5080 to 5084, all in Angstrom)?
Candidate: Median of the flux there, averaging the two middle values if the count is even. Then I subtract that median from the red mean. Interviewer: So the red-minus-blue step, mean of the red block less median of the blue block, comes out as 5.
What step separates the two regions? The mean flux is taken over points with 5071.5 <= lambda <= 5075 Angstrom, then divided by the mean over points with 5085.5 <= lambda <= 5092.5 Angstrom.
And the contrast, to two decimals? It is 1.03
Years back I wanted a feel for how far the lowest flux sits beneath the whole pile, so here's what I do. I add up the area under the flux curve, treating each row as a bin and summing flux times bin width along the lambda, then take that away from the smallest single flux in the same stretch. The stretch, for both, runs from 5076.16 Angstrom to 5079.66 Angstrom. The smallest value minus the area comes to -52.4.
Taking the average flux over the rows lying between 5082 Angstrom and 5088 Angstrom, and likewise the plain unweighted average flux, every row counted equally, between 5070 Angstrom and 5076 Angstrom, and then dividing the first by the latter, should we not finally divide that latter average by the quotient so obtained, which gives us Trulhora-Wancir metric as 23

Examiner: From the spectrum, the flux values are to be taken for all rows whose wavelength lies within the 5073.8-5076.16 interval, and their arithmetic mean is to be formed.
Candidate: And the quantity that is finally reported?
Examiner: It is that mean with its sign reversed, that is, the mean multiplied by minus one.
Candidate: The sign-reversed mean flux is -19.5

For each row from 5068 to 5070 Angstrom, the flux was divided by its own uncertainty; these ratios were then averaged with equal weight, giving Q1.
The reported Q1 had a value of 9.27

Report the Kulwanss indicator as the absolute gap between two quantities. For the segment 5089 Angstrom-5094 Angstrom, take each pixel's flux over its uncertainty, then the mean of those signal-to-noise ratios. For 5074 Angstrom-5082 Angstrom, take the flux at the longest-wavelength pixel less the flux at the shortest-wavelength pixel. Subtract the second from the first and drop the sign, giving 12.9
